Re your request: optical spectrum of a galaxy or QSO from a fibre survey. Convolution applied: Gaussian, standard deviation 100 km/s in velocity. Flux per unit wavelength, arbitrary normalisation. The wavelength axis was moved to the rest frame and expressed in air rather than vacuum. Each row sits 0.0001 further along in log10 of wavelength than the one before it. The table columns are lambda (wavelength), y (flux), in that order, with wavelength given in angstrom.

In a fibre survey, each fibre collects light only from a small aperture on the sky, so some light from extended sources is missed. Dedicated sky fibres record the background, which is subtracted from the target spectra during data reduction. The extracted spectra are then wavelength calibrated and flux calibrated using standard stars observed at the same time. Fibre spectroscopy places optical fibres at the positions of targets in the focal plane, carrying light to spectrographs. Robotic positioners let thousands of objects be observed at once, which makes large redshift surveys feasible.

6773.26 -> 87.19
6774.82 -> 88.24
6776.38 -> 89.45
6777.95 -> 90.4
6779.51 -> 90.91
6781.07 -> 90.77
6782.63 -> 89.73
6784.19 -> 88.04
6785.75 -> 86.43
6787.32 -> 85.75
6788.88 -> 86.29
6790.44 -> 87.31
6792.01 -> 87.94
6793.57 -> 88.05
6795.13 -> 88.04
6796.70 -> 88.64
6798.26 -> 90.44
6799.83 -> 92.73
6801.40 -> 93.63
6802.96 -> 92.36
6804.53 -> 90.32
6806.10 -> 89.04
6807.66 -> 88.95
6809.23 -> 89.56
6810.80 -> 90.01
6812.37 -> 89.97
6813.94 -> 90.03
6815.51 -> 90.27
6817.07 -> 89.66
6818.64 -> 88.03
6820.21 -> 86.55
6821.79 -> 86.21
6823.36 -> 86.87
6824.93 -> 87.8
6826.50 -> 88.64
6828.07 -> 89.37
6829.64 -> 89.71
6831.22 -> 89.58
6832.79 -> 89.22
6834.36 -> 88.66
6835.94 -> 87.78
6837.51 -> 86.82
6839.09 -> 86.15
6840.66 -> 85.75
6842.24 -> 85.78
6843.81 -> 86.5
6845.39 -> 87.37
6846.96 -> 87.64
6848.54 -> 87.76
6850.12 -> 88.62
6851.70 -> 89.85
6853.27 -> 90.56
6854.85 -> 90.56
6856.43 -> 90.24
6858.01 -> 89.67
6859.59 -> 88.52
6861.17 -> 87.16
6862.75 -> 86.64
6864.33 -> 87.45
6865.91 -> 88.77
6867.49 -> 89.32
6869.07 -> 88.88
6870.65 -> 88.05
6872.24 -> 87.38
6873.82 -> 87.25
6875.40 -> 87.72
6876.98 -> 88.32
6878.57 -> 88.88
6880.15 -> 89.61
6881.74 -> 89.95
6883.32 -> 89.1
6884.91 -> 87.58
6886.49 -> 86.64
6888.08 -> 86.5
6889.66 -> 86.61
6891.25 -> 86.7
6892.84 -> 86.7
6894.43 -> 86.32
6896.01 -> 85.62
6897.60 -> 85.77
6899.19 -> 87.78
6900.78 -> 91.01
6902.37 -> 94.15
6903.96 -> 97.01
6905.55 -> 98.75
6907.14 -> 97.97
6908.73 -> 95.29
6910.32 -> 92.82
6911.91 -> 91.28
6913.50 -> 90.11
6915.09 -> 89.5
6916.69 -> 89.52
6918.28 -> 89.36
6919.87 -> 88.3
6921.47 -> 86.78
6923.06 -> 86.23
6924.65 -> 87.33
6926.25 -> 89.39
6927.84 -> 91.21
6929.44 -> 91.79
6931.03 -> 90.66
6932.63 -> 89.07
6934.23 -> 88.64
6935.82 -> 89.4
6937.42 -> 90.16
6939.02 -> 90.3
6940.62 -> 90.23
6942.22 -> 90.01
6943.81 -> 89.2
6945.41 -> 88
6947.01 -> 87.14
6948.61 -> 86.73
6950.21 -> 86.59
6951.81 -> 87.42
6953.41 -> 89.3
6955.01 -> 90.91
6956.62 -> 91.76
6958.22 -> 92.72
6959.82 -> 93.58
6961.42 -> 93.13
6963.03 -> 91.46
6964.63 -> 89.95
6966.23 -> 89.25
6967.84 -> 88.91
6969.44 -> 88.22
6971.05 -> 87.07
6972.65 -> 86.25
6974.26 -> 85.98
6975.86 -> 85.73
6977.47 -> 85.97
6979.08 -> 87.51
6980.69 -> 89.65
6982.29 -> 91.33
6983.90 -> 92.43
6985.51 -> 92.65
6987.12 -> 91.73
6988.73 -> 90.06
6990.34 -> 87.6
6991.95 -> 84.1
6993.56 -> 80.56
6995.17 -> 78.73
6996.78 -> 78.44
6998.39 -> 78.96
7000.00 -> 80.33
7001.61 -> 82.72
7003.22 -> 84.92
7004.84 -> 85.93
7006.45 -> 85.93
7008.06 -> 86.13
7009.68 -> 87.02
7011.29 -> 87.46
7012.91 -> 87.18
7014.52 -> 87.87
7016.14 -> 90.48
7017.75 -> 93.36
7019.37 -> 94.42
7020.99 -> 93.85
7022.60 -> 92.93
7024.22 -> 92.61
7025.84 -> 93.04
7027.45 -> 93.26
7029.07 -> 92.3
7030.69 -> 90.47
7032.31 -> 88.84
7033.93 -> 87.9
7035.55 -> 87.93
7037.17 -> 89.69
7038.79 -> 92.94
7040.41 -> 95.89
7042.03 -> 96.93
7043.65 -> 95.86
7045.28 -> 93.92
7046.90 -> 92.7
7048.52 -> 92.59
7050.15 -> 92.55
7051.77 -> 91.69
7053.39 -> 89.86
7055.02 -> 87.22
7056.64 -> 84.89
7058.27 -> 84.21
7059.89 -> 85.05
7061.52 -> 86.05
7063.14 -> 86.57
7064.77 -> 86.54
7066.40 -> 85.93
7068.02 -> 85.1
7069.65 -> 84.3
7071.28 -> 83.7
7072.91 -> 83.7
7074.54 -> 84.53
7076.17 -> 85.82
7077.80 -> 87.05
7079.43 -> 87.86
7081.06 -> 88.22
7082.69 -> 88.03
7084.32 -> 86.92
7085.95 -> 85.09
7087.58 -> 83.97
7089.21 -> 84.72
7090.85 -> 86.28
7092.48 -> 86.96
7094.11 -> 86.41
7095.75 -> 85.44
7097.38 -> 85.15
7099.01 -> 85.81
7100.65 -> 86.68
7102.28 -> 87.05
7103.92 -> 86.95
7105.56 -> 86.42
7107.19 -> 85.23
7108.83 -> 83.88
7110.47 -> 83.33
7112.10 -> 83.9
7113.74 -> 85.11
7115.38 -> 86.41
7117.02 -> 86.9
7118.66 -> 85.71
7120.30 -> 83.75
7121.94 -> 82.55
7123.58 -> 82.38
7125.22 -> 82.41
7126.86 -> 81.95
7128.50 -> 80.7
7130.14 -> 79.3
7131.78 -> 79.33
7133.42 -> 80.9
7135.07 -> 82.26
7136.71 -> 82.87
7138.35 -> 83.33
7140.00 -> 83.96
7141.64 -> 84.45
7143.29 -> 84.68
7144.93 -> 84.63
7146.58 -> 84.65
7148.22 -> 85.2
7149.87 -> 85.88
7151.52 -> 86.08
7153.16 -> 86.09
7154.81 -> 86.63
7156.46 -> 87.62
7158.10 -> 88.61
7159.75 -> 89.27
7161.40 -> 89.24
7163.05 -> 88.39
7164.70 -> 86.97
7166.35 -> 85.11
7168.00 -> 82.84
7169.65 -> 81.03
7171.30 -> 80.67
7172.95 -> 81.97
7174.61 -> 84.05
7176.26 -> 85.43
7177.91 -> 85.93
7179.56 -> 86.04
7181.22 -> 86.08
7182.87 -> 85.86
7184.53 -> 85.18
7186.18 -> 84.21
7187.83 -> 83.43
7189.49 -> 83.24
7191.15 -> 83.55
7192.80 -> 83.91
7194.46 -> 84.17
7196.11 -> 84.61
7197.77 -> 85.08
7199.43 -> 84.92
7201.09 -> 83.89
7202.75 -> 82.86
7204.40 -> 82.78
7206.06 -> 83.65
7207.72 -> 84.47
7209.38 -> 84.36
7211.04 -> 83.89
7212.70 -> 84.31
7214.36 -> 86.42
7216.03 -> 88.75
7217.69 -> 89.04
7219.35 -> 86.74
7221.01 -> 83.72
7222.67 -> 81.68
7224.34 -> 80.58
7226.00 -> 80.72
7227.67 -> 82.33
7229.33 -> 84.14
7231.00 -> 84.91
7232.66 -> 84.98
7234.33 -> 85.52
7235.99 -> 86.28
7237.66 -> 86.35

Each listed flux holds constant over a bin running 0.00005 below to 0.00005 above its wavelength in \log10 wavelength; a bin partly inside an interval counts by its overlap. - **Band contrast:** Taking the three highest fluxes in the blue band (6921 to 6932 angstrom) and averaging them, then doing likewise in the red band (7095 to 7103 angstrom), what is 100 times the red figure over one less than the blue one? 96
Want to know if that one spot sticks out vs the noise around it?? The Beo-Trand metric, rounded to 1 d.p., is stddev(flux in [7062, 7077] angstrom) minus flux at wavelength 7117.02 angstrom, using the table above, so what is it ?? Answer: -85.8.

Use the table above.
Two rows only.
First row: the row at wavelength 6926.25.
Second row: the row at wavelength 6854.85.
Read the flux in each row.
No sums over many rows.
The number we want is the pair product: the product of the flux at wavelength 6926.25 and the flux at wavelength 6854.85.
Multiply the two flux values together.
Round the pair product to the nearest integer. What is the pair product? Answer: 8095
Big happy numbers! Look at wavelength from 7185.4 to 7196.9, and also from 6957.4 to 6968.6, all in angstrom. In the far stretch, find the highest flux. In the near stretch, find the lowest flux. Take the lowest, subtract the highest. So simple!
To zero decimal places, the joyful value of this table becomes 4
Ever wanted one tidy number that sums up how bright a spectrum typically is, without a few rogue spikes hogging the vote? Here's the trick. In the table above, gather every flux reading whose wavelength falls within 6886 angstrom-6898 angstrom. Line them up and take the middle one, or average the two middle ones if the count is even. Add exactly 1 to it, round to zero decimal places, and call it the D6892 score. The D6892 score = 88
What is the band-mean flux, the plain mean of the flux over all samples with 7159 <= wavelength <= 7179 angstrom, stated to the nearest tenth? 85.1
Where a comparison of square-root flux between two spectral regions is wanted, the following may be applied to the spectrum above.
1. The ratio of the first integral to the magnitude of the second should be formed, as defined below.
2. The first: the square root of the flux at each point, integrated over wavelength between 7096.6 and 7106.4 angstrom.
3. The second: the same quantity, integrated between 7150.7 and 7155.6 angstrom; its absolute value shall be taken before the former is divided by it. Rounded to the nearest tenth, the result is 2.0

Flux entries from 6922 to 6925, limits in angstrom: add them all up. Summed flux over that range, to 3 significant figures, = 174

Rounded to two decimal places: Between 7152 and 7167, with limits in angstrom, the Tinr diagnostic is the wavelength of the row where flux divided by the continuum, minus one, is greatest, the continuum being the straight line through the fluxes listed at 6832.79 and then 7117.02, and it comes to 7159.75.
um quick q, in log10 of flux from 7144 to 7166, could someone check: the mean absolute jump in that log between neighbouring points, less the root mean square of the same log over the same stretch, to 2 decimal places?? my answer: -1.94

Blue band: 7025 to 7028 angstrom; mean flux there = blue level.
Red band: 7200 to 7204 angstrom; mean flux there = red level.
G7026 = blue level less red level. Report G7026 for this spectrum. 10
